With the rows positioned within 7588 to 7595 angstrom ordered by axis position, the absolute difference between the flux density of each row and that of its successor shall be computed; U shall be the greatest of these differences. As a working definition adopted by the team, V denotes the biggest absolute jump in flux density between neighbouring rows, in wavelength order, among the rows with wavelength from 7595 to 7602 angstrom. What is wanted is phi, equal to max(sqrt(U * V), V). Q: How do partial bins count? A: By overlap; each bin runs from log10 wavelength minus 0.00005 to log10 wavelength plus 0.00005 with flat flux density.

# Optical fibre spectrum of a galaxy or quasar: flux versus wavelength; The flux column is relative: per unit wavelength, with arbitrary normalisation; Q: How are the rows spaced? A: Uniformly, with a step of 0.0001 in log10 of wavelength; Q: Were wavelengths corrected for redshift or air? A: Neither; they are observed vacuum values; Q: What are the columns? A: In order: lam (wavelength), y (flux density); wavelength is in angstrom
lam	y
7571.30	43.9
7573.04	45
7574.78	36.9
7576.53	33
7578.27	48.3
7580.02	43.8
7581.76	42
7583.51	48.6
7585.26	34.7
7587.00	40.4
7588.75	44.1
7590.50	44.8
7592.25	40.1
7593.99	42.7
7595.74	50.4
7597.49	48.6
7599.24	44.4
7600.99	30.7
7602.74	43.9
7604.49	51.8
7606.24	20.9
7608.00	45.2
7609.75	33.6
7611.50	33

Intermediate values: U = 5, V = 14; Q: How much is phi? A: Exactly 14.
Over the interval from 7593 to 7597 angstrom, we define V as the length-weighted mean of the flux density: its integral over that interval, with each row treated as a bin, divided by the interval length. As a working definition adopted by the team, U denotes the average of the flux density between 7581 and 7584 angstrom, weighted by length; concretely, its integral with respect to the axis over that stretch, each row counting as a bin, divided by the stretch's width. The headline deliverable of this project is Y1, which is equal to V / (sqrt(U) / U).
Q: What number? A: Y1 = 313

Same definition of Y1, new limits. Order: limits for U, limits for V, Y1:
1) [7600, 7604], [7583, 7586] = 256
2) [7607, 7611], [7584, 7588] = 240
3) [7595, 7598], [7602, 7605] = 335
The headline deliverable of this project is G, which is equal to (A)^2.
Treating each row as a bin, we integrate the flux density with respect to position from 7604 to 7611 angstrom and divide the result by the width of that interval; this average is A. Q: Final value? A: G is 1356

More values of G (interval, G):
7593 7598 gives 2211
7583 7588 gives 1662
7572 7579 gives 1662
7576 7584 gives 1877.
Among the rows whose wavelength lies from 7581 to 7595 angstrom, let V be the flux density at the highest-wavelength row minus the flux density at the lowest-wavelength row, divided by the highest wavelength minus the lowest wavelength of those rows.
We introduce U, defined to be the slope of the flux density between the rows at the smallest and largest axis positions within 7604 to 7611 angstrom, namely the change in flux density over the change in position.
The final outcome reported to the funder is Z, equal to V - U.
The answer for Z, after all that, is 3.5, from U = -3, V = 0.1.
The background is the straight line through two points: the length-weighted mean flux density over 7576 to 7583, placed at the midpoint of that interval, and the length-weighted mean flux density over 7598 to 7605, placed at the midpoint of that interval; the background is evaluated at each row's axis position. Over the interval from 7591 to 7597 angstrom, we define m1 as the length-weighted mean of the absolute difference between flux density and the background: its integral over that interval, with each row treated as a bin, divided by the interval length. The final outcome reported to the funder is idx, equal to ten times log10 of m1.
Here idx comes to 5.5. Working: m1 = 4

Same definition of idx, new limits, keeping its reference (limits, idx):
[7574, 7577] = 8.7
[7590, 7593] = 3.7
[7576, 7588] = 6.6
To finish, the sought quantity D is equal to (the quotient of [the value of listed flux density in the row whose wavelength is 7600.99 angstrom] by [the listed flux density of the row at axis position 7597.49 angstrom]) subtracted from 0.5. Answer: -0.13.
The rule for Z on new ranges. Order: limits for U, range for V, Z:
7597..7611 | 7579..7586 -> -0.5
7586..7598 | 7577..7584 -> -0.7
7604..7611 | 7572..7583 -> 3.1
